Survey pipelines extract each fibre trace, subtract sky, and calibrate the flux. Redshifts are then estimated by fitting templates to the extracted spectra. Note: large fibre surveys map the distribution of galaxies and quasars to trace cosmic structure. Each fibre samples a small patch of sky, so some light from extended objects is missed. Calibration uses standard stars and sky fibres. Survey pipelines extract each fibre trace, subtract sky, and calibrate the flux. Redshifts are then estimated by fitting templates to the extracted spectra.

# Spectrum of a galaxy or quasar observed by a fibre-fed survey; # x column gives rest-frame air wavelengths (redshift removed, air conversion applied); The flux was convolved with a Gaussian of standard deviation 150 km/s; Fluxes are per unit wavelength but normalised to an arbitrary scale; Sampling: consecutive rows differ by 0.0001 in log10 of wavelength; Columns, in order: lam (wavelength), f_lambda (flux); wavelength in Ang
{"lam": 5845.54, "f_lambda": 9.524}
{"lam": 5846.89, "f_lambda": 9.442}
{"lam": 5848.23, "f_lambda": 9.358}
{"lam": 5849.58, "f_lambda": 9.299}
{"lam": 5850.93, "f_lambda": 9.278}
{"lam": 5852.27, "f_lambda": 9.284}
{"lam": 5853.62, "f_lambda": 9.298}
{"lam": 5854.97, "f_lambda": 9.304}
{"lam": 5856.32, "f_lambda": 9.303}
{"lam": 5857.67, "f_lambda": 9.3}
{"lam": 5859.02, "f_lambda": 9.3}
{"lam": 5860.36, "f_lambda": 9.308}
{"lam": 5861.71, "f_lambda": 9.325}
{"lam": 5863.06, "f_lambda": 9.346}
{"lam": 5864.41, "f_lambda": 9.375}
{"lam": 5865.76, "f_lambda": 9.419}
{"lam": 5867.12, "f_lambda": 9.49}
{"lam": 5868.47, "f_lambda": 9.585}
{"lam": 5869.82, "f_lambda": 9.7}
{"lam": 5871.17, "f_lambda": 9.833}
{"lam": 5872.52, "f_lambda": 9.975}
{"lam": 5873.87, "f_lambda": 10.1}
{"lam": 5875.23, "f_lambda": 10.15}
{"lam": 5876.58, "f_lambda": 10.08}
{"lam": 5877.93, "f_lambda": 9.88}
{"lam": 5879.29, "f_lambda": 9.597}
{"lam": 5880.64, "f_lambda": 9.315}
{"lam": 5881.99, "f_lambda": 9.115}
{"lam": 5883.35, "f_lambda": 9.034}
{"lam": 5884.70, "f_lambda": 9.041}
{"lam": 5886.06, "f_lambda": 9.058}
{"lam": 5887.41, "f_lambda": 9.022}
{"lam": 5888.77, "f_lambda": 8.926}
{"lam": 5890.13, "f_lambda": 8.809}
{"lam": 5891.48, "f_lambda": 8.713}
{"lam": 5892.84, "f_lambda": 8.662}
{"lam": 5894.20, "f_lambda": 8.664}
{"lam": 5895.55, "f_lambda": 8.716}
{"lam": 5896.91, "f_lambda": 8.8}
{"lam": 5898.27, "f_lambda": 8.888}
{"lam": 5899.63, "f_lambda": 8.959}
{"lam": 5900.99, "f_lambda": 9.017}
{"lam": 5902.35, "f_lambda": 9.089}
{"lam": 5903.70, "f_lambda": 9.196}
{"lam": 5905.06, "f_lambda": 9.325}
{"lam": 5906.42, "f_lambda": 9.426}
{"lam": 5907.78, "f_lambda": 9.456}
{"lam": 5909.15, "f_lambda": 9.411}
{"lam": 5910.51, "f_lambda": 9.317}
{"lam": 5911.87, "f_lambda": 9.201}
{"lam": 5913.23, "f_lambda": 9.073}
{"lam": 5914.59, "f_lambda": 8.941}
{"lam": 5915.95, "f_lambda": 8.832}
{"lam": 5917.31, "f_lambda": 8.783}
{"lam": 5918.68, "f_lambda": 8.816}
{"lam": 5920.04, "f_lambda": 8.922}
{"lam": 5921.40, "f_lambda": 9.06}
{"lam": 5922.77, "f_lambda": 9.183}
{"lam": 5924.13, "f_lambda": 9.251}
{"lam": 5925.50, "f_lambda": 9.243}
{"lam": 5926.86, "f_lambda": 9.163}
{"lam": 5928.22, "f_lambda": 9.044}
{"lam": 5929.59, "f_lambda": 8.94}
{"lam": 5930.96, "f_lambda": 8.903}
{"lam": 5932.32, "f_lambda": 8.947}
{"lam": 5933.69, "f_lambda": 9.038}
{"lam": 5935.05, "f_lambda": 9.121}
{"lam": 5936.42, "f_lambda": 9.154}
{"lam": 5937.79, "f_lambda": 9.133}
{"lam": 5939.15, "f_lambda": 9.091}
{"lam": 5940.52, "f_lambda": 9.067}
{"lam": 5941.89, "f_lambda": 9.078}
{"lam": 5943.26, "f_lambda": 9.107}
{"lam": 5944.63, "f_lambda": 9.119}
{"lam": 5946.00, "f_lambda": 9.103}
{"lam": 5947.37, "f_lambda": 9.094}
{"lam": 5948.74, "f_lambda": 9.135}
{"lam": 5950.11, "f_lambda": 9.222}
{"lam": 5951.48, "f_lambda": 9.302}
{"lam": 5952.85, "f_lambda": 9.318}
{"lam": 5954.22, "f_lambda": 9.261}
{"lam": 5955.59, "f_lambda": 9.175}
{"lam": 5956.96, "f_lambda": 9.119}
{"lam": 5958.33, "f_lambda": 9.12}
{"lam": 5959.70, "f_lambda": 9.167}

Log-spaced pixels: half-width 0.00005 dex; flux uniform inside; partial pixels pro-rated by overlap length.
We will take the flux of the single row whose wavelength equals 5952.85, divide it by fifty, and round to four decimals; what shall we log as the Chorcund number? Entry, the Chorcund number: 0.1864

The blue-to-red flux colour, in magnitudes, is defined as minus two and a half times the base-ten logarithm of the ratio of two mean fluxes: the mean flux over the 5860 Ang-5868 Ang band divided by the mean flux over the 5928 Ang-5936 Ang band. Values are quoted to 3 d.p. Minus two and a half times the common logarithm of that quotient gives -0.045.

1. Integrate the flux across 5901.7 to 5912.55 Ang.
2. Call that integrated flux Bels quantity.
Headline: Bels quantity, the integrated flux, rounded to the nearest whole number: 101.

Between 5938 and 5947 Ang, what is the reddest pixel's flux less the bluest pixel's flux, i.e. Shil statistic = 0.012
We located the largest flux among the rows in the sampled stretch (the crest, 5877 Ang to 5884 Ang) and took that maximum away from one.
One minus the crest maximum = -8.88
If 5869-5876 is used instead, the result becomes -9.15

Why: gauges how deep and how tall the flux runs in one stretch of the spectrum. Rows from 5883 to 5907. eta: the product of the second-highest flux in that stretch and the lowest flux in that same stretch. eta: 80.8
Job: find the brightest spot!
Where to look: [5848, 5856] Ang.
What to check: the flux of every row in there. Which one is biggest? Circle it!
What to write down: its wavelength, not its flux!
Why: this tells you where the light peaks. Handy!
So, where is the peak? 5848.23 Ang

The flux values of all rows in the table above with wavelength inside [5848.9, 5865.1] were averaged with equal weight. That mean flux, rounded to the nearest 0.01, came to 9.31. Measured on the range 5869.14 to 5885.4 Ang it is 9.65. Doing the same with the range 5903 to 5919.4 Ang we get 9.15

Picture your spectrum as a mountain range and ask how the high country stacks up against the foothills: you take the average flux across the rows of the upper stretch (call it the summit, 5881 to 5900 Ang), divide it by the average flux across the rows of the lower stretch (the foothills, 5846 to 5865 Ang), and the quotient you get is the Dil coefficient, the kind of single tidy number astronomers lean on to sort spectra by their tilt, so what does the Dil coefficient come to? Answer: 0.95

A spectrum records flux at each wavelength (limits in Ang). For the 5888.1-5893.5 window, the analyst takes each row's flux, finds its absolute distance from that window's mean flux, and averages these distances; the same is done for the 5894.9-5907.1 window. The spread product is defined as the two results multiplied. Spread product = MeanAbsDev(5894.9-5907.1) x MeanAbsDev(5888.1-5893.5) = 0.017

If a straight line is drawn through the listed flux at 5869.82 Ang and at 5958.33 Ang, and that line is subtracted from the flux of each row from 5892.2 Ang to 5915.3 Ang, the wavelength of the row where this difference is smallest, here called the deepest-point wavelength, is 5892.84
